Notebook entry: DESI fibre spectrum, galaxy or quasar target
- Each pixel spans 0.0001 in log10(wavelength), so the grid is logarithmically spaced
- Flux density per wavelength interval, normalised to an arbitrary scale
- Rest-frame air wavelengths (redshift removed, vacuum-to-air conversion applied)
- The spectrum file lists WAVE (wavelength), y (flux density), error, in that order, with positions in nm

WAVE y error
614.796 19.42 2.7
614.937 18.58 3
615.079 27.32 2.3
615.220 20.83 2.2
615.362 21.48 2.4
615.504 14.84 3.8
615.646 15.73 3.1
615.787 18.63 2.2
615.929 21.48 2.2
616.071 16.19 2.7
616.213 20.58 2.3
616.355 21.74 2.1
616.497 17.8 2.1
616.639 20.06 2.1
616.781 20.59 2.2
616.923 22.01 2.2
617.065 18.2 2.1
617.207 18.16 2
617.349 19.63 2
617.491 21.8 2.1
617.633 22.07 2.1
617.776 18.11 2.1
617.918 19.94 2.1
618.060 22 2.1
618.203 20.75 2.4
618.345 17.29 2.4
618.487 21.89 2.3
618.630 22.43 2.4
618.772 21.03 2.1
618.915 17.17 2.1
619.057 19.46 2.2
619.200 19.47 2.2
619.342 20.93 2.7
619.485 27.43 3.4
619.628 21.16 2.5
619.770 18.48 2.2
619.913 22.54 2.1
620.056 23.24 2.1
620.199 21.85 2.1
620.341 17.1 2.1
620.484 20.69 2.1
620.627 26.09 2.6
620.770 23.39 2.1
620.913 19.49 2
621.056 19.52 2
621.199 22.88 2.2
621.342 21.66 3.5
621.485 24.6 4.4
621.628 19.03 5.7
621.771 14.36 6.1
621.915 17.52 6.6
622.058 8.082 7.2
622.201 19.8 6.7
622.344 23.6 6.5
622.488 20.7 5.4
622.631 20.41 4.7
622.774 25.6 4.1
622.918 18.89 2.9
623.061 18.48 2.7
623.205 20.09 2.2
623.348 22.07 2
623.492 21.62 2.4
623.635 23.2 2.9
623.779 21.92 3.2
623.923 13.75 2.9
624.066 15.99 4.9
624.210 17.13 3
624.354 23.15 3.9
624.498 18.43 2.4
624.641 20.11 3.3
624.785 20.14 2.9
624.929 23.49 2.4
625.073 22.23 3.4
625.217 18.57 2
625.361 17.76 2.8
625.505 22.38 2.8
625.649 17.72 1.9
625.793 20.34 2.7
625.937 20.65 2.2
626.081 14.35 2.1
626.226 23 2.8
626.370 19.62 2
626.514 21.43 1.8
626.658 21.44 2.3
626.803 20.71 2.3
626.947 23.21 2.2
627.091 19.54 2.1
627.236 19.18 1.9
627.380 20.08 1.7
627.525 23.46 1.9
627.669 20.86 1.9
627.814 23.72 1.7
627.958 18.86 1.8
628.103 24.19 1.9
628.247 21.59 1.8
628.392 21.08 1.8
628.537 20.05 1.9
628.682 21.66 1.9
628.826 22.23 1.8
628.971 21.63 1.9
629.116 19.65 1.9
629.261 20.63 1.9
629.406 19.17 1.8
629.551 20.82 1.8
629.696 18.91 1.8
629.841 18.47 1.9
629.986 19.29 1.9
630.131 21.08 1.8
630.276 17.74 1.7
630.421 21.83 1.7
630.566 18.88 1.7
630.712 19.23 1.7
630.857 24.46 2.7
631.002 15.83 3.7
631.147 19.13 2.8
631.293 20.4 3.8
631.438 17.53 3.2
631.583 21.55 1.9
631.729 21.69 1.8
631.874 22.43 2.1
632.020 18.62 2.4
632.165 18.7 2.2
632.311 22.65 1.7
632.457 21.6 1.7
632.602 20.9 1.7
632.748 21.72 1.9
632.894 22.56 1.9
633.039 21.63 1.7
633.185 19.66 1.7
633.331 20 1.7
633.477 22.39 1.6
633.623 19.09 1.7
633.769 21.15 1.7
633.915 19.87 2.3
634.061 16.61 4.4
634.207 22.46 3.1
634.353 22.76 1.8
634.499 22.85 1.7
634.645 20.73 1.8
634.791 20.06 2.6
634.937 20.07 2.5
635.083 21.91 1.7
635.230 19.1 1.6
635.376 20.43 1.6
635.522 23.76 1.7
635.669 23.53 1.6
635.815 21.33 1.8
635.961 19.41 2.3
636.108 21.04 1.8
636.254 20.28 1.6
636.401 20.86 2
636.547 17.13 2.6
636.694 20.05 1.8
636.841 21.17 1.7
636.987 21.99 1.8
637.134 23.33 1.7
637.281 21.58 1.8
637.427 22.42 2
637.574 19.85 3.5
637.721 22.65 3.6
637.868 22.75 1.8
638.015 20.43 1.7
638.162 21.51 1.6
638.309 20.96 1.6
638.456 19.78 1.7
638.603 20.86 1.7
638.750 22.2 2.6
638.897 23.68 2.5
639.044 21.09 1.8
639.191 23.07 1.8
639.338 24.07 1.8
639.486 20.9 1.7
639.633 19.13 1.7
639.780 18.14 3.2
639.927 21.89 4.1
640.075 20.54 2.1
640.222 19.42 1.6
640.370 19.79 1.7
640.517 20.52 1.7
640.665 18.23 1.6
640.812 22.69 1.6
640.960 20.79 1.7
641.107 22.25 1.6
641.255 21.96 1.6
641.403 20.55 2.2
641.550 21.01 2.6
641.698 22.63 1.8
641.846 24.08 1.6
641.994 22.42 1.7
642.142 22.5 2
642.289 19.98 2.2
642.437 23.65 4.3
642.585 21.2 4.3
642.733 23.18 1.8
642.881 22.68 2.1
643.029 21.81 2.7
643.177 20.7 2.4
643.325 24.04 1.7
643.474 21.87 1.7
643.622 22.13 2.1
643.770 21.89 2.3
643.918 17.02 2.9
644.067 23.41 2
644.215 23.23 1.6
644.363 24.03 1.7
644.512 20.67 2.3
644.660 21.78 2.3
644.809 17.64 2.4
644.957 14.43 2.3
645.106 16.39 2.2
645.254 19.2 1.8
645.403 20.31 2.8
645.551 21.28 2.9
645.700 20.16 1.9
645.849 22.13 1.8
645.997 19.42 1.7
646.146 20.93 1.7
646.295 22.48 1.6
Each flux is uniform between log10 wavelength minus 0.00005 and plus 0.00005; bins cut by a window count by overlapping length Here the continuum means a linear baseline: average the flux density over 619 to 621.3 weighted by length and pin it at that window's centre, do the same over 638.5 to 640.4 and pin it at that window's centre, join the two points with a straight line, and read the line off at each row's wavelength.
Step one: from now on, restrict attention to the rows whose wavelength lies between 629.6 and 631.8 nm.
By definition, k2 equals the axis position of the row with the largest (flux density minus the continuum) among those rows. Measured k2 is 630.857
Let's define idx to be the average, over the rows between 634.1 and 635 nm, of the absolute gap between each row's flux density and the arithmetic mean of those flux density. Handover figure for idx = 1.2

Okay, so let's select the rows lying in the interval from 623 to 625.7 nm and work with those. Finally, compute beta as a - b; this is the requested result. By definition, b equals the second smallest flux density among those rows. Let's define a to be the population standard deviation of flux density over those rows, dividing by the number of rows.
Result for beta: -13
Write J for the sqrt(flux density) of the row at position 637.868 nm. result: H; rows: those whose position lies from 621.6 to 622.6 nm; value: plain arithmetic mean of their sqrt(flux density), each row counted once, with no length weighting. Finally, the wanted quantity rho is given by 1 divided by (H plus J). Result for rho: 0.112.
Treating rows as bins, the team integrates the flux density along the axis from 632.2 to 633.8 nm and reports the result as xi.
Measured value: 34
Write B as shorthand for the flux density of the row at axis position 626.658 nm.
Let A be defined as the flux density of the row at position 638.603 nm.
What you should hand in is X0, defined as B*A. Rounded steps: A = 20.86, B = 21.44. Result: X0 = 447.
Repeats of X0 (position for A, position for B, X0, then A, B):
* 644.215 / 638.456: 459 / 23.23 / 19.78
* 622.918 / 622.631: 386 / 18.89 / 20.41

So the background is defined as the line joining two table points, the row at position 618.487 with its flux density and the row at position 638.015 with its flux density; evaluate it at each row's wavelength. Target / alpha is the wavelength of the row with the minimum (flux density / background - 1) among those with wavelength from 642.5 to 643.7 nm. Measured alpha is 643.177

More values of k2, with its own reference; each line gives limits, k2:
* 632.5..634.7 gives 634.499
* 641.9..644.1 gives 643.325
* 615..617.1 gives 615.079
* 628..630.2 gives 628.103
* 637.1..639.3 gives 638.897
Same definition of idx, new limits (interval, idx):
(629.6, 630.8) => 1.0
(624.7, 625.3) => 1.8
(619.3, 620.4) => 2.2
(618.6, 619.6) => 2.2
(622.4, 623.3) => 1.6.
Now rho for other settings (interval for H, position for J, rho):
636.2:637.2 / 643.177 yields 0.110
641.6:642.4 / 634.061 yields 0.114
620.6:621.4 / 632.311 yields 0.106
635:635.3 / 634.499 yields 0.107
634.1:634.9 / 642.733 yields 0.105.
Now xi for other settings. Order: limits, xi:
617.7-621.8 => 86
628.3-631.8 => 70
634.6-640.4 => 122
